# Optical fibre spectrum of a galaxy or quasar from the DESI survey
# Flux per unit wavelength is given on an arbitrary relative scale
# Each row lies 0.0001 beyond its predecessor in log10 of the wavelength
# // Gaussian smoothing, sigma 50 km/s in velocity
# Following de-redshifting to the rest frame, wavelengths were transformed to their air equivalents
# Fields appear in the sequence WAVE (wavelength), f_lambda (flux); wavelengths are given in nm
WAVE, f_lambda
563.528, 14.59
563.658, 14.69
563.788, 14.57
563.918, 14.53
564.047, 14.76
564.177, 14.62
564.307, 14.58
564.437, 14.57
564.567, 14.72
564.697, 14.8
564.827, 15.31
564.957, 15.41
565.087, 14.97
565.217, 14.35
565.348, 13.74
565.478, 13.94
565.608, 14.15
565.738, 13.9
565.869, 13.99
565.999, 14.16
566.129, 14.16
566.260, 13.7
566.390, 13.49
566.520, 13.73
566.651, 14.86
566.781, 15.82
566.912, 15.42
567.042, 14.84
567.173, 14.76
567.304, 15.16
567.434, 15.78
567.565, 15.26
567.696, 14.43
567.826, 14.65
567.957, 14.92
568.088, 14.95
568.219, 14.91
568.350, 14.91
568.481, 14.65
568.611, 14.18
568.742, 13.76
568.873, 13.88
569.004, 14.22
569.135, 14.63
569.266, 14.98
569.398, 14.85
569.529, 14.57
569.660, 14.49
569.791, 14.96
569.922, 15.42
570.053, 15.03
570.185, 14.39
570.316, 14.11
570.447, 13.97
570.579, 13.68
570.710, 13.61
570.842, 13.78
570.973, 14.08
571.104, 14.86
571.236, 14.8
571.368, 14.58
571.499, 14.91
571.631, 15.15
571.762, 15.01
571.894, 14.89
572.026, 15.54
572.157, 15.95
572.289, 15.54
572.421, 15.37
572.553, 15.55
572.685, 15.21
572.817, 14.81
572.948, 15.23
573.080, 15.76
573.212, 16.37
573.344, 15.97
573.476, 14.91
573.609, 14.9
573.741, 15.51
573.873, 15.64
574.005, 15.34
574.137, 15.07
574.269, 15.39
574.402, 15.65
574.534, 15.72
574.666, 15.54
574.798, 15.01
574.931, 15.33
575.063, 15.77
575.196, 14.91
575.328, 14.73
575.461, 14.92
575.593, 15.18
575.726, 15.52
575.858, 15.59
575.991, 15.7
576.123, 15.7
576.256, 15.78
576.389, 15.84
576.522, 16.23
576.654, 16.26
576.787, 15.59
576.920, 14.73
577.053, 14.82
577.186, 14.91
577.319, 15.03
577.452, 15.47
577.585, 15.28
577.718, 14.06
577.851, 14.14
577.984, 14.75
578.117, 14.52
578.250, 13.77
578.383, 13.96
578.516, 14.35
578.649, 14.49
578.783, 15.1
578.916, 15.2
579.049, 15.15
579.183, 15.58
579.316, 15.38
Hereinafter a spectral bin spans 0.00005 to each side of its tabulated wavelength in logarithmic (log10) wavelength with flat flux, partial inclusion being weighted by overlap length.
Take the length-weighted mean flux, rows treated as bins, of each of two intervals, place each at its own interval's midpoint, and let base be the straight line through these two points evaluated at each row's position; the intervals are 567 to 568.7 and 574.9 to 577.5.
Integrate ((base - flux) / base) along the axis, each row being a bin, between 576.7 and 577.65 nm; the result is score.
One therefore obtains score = 0.02 nm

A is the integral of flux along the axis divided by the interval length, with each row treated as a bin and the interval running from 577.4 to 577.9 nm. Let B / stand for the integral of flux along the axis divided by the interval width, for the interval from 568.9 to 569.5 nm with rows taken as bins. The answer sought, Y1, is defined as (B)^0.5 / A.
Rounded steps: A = 14.7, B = 14.60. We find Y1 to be 0.259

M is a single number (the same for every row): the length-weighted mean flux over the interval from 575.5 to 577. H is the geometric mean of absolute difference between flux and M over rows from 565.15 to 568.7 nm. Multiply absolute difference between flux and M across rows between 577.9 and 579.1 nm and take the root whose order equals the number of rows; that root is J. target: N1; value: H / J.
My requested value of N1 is 1.0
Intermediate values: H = 0.9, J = 0.92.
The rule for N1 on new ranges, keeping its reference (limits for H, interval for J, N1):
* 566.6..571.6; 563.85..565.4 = 1.0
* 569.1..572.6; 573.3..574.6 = 3.9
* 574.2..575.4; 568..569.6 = 0.2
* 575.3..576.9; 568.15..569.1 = 0.2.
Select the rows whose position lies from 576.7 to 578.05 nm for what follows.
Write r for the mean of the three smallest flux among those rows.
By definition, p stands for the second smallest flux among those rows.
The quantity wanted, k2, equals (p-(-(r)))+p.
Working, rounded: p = 14.14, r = 14.3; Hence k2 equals 42.6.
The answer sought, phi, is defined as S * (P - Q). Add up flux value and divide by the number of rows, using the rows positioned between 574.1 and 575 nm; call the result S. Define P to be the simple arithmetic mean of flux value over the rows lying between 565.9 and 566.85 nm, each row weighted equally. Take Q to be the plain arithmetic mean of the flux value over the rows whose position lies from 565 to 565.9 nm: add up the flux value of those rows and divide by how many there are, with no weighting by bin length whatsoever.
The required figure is 2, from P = 14.3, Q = 14.1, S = 15.4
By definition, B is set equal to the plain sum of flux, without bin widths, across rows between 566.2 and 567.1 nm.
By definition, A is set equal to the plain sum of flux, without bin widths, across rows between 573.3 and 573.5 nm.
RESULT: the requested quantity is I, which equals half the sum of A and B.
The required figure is 66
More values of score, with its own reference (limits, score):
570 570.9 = 0.06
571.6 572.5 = -0.01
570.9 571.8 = 0.02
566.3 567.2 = 0.01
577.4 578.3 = 0.05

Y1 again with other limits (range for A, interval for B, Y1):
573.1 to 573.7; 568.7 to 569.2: 0.242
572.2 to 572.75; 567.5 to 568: 0.250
